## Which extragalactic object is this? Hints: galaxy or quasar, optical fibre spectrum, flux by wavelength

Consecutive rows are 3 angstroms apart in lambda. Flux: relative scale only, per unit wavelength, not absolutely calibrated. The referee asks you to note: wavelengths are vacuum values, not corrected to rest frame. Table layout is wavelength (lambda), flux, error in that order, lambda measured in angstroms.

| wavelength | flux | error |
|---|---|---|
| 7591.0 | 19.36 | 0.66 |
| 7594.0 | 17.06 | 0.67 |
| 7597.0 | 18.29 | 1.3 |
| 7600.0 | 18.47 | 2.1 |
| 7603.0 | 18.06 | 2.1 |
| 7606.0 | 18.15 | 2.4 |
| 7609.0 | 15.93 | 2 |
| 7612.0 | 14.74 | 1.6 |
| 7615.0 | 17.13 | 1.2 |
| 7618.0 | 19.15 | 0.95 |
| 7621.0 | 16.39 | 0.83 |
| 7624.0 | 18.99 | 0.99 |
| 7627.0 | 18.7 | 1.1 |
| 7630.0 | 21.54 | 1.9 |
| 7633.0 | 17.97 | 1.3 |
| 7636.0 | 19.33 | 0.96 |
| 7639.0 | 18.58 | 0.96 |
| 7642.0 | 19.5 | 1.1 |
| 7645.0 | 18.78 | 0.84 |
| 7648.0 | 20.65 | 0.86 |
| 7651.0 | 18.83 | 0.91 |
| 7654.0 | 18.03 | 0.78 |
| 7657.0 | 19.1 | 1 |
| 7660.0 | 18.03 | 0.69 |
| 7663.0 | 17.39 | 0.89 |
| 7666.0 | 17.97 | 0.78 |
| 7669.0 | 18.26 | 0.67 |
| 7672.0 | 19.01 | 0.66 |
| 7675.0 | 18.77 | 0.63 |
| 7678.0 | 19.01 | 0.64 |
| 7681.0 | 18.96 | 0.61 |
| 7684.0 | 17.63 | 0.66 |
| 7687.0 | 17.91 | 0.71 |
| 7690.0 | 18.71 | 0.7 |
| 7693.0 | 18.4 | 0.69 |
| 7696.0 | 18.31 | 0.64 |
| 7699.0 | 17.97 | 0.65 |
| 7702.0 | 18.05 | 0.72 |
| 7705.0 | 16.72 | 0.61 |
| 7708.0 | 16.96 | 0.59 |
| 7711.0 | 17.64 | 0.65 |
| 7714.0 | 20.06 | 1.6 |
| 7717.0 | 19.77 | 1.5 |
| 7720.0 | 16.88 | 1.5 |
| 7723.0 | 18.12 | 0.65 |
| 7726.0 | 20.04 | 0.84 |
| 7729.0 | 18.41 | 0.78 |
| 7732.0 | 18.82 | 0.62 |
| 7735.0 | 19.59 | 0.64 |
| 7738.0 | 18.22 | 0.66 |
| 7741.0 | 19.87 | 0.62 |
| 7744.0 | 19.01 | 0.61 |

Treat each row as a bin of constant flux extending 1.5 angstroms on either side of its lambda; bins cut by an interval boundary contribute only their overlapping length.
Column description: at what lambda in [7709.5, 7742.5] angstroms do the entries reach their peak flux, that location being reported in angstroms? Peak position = 7714.0 angstroms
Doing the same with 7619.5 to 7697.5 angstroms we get 7630.0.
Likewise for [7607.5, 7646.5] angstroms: 7630.0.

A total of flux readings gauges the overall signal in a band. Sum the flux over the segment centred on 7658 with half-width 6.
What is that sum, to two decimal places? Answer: 72.55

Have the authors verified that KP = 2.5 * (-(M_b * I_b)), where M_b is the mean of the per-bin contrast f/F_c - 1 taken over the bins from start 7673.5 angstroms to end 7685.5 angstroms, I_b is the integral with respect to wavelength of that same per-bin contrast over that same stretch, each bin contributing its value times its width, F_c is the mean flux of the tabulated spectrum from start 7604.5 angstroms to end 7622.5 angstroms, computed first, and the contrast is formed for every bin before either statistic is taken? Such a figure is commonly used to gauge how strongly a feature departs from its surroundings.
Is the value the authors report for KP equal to -0.30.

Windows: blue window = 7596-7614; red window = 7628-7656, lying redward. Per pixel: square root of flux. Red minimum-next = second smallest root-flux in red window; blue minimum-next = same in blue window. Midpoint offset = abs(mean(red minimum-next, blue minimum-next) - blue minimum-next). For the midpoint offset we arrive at 0.13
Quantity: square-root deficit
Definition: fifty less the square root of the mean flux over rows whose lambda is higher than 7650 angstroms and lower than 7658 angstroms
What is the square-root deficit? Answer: 45.7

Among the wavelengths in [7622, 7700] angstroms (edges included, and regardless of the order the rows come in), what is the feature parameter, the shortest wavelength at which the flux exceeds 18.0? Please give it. 7624.0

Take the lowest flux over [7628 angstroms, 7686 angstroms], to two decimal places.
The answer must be 17.39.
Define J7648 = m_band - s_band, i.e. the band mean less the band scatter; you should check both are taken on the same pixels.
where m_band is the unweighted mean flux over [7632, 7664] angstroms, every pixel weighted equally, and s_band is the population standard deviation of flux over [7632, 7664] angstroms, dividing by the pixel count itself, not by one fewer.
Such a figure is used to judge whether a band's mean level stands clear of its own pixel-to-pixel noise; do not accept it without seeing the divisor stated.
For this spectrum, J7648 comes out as 17.9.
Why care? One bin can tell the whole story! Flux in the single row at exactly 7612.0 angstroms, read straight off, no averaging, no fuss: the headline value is 14.74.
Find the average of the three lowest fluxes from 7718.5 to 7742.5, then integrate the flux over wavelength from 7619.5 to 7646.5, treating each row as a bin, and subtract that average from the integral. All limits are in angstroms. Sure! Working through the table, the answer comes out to 492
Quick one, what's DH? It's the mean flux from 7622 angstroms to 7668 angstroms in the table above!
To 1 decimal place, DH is 18.9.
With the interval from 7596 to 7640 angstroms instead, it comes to 18.1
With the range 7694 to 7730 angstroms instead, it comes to 18.2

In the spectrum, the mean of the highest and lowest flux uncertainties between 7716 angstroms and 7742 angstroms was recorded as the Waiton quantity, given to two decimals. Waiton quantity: 1.06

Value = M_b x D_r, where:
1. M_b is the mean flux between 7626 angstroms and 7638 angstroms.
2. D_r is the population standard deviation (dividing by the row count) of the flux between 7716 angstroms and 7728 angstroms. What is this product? 25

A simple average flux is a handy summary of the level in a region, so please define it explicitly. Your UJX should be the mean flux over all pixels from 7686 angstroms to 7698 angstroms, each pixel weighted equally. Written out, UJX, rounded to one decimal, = 18.3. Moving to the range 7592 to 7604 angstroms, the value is 18.0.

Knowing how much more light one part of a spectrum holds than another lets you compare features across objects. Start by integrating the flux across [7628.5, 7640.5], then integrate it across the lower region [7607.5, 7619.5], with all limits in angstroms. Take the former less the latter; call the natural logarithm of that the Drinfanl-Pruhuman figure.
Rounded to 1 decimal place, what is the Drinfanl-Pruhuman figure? 3.4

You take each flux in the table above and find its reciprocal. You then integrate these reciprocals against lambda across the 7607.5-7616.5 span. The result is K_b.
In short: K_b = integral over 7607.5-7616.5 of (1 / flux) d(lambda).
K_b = 0.567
